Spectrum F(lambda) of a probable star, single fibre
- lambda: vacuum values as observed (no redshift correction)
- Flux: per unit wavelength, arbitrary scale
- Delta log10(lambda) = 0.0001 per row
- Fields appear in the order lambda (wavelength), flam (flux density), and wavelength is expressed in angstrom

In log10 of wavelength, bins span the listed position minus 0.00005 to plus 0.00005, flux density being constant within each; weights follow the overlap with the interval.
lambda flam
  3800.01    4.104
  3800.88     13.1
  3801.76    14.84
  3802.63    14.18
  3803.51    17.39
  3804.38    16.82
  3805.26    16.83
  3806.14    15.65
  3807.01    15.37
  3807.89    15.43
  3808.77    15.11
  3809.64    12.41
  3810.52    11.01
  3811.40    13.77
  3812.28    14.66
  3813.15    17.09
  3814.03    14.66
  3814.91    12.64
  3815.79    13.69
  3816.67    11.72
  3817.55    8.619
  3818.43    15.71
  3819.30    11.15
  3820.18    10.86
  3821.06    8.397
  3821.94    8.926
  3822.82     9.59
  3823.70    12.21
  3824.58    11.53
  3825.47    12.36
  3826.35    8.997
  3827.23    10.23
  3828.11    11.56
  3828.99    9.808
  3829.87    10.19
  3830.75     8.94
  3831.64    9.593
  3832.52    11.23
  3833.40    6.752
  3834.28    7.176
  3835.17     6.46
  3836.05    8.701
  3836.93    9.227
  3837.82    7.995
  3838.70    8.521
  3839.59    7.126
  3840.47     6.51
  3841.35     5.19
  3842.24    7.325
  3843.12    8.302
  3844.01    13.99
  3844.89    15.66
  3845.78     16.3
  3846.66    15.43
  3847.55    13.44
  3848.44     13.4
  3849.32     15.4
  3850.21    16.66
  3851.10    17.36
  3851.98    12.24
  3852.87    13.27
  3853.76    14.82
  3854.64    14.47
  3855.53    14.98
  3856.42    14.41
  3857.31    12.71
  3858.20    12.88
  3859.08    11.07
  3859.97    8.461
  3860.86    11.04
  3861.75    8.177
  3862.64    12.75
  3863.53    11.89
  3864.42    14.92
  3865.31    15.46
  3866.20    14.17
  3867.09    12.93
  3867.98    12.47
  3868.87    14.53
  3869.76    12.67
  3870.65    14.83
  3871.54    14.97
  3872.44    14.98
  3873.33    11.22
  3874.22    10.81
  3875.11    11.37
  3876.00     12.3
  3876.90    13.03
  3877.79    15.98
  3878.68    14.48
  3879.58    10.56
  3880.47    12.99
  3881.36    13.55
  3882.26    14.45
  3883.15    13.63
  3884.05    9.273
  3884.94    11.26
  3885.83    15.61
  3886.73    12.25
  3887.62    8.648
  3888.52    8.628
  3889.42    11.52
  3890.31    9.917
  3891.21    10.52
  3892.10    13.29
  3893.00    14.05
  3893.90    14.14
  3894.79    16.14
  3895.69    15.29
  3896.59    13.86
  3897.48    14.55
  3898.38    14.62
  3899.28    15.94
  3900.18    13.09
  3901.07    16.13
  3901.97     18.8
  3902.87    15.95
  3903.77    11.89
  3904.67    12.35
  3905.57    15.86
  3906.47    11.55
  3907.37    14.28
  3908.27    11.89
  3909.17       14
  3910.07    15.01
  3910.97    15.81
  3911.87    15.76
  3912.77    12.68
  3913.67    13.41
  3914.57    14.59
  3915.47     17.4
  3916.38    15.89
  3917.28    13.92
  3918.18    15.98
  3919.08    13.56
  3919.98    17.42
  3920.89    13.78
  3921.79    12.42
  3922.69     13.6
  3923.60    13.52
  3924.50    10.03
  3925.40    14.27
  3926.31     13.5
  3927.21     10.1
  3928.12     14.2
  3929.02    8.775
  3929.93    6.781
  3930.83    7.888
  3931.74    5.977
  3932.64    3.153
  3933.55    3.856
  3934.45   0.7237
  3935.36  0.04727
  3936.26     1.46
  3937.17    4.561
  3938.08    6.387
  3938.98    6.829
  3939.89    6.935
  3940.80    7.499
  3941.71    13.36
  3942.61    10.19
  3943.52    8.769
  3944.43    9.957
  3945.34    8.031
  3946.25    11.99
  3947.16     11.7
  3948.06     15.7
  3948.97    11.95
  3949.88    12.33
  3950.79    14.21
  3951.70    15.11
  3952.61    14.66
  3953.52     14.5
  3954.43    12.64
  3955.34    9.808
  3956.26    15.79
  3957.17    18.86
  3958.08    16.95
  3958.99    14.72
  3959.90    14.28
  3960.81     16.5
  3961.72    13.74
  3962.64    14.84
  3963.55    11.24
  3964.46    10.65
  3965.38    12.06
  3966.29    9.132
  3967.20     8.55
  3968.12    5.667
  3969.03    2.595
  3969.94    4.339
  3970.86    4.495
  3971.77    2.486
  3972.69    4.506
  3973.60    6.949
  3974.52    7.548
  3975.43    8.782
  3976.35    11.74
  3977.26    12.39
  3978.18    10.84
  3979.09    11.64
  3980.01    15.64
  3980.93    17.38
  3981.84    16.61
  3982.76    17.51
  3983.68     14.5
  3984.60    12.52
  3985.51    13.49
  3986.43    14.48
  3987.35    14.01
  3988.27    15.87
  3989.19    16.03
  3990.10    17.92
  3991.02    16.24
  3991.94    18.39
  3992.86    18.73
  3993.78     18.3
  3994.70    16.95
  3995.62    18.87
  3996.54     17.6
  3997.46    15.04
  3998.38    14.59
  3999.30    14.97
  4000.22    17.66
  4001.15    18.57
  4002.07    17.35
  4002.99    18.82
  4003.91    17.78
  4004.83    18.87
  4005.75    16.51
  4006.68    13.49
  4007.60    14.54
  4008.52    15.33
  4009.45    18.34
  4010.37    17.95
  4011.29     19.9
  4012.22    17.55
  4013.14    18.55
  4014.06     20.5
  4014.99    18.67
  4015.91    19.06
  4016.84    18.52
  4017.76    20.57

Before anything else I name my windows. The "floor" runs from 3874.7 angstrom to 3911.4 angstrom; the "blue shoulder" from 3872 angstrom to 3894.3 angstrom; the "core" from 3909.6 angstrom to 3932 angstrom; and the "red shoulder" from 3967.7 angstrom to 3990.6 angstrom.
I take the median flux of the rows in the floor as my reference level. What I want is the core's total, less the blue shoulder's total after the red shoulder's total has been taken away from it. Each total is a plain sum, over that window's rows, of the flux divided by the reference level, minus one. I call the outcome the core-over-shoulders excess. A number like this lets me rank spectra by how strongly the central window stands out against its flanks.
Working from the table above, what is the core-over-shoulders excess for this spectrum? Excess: -3.2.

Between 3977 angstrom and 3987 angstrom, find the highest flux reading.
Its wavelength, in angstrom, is 3982.76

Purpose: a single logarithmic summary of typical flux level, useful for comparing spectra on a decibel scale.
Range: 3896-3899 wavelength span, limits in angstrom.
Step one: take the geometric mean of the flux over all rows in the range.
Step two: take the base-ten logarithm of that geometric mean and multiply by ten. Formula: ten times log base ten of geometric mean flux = 11.6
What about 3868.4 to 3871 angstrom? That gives 11.5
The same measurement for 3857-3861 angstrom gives 10.5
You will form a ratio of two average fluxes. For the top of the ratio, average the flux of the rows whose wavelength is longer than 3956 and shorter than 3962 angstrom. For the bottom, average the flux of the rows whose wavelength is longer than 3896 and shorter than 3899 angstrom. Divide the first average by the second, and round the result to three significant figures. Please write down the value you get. 1.10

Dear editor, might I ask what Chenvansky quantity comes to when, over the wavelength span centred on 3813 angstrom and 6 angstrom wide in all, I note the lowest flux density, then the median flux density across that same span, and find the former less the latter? -2.8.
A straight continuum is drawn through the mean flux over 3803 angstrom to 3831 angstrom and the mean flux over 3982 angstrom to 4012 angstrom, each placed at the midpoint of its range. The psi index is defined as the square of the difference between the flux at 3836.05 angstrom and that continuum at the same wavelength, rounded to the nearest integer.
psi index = 19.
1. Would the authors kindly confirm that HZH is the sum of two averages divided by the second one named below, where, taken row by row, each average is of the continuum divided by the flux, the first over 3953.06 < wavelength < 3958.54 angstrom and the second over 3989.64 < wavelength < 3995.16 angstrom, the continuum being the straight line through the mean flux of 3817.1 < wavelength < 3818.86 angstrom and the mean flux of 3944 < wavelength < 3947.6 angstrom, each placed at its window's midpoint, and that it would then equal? 2.3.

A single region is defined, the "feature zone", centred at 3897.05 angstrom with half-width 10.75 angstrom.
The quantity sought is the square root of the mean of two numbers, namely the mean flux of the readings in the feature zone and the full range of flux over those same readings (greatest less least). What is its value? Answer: 3.44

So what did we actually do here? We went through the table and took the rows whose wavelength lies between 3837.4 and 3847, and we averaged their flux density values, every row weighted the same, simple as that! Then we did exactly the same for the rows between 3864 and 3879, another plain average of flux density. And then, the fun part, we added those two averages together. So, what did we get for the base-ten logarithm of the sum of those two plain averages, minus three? -1.62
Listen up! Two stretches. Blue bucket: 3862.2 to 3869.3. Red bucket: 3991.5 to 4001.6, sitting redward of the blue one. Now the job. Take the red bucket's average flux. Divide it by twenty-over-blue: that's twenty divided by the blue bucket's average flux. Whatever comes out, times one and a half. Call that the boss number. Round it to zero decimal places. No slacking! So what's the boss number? 18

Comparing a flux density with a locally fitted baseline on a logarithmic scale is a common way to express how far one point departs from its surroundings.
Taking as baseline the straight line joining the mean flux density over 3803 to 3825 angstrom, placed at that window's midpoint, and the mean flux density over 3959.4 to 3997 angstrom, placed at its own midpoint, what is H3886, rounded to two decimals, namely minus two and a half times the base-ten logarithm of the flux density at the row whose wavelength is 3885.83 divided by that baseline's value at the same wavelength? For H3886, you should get -0.20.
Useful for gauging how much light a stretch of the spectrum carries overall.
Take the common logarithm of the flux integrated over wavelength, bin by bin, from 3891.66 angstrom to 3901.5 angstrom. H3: 2.16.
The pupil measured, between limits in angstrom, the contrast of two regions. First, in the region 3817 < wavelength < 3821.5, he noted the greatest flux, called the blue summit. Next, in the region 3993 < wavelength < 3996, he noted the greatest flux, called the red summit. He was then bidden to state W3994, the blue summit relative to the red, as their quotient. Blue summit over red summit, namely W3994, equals 0.83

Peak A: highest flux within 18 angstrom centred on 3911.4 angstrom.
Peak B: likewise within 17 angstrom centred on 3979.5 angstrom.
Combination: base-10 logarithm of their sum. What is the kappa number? 1.54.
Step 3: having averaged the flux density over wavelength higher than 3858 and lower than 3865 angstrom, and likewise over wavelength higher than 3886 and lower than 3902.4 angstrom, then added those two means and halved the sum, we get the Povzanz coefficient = 12.4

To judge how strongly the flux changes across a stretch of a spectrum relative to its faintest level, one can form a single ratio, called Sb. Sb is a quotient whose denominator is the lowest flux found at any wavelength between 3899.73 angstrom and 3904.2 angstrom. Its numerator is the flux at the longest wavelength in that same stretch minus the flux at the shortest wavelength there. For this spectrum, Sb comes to -0.10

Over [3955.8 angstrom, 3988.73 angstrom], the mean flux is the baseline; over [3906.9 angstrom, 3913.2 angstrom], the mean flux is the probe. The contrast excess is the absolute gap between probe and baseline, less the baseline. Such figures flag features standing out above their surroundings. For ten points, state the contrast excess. -9.3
